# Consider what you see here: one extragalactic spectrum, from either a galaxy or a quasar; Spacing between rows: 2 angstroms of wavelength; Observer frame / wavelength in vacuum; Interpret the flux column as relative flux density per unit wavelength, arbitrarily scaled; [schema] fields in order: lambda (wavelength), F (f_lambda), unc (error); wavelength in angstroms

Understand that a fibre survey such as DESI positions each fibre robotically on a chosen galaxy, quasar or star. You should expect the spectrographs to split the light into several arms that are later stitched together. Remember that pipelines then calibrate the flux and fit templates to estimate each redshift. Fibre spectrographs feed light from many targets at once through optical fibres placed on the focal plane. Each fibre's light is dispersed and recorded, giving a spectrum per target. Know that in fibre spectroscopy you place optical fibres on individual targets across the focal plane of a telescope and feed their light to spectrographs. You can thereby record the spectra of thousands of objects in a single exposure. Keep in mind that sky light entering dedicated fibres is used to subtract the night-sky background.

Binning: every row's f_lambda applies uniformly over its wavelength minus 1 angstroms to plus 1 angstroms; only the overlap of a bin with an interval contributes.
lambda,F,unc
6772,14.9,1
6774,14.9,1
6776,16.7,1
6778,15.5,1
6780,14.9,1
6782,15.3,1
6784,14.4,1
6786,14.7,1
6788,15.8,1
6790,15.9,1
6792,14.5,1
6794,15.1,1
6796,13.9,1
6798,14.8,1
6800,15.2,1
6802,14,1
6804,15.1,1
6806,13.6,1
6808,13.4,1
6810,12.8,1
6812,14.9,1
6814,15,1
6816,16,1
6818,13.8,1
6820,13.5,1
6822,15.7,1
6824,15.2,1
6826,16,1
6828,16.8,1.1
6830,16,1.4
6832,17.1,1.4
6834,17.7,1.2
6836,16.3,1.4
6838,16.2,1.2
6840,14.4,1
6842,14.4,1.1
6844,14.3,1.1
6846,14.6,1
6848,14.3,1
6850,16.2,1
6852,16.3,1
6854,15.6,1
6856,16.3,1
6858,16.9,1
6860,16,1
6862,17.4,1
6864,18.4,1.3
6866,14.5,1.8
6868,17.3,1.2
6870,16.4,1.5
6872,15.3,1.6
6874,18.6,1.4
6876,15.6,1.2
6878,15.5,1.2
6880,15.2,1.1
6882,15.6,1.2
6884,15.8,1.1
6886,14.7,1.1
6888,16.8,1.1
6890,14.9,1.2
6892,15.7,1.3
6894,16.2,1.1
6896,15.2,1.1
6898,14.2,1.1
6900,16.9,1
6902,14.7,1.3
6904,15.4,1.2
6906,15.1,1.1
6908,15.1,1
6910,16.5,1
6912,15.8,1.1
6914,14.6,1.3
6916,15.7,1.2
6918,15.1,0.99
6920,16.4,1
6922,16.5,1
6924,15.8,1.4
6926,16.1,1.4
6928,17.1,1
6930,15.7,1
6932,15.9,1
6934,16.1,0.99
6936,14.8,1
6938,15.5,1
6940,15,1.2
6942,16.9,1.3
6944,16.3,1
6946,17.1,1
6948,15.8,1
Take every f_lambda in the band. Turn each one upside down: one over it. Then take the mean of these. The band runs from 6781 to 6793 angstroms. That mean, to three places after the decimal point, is 0.066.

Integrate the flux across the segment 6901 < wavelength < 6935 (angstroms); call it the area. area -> 535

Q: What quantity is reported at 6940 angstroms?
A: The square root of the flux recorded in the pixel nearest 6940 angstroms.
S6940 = 3.87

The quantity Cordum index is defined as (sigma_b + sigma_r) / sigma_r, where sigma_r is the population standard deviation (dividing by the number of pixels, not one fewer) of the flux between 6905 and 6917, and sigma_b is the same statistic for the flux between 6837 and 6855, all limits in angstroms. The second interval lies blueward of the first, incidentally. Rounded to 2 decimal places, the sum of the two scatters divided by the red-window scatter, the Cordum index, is 2.40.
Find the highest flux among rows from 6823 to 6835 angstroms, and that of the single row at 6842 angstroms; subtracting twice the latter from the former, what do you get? -11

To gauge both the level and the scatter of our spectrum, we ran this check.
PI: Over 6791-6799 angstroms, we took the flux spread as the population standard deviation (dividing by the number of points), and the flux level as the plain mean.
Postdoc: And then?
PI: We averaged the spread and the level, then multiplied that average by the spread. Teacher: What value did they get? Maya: 3.3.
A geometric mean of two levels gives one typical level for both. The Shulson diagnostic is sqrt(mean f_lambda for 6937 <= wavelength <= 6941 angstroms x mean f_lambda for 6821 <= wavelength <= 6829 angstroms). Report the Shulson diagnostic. 15.6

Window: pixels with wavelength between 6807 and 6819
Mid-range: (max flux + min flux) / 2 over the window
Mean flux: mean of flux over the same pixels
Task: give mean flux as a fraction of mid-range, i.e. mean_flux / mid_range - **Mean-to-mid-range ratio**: 0.994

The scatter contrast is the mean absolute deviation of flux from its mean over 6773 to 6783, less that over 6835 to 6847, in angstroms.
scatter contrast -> -0.30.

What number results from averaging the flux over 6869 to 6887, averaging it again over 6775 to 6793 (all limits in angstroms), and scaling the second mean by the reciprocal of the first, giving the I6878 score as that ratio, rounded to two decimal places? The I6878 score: 0.96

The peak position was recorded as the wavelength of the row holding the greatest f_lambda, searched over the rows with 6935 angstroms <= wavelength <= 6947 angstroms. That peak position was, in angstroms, 6946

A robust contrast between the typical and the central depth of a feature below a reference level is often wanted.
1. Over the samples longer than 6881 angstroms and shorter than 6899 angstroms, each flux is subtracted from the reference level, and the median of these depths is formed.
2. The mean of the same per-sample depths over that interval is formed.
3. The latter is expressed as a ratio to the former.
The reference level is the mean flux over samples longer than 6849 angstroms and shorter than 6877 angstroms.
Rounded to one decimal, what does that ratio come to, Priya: 1.2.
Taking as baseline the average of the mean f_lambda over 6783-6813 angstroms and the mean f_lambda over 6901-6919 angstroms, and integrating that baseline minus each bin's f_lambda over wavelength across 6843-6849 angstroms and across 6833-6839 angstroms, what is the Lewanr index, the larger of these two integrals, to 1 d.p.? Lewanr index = 3.2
